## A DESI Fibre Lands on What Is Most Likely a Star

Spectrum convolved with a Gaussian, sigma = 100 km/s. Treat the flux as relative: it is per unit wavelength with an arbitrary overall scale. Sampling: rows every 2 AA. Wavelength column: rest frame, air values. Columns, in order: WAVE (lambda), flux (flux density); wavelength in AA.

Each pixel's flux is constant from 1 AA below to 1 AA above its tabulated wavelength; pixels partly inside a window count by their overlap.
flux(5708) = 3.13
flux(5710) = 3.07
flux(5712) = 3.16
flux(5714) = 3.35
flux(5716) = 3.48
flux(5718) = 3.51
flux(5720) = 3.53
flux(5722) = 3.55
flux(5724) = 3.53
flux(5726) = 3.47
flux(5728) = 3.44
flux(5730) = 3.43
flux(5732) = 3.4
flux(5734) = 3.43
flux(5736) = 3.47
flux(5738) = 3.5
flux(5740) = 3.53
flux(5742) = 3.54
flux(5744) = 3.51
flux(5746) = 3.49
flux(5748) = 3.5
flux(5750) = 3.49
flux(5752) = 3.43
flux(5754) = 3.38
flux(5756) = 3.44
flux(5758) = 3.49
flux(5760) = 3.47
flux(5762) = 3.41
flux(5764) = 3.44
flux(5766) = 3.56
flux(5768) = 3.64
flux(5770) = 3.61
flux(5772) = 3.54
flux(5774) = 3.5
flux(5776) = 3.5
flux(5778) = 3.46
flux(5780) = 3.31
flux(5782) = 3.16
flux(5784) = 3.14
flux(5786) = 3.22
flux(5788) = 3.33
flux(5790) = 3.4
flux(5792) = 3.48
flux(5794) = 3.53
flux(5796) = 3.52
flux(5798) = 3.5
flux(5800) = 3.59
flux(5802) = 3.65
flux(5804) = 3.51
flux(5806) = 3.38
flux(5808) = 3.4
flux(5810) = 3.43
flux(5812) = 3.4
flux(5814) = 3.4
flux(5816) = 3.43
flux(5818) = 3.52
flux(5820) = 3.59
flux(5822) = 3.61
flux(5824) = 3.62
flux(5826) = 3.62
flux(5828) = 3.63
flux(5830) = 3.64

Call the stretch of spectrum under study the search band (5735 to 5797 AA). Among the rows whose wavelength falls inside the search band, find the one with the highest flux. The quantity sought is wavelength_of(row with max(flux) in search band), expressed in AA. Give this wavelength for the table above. 5768 AA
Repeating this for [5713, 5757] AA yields 5722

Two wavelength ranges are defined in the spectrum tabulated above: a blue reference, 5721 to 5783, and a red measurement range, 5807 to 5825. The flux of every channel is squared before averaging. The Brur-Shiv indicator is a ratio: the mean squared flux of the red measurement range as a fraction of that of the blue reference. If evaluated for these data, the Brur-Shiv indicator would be 1.01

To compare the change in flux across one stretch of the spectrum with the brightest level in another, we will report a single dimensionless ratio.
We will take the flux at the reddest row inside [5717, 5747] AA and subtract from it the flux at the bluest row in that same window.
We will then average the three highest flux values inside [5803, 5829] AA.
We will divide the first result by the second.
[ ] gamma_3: -0.006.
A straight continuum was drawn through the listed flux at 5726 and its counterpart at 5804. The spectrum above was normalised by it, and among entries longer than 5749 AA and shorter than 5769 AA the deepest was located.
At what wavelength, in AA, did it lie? 5754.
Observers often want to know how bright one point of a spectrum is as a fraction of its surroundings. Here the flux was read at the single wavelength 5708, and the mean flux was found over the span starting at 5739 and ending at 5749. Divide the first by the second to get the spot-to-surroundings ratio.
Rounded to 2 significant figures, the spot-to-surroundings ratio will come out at 0.89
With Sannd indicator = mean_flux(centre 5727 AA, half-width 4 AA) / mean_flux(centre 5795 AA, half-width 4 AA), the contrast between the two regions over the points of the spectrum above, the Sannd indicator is 0.99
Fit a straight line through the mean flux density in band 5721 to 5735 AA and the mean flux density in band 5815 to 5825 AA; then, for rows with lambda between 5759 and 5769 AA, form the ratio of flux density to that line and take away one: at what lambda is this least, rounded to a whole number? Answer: 5762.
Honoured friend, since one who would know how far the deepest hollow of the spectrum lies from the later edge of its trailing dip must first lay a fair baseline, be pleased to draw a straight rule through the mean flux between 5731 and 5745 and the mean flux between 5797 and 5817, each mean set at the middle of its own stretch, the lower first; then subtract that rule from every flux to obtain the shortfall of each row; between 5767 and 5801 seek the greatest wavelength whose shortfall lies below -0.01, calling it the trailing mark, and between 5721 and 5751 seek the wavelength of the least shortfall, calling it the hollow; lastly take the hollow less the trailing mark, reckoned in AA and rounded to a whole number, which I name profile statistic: -58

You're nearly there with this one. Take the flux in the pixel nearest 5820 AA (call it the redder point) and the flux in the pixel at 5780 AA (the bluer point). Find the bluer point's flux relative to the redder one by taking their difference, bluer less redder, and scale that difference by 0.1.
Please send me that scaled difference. -0.03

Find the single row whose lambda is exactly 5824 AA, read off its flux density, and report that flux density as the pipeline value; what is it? 3.62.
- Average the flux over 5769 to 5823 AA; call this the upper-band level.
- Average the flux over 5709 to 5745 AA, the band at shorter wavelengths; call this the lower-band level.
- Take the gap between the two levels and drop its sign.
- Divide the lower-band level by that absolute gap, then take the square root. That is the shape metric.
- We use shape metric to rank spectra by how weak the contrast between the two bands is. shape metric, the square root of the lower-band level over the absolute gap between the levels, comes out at 19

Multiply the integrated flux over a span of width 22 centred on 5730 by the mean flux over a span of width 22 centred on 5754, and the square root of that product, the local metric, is 16.3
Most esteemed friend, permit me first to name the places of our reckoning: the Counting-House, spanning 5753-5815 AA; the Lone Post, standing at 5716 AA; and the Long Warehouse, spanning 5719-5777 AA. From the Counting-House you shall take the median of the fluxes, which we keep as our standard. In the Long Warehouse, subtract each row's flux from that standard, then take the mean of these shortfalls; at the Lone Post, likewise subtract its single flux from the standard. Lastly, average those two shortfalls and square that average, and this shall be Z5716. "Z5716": 0.0006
